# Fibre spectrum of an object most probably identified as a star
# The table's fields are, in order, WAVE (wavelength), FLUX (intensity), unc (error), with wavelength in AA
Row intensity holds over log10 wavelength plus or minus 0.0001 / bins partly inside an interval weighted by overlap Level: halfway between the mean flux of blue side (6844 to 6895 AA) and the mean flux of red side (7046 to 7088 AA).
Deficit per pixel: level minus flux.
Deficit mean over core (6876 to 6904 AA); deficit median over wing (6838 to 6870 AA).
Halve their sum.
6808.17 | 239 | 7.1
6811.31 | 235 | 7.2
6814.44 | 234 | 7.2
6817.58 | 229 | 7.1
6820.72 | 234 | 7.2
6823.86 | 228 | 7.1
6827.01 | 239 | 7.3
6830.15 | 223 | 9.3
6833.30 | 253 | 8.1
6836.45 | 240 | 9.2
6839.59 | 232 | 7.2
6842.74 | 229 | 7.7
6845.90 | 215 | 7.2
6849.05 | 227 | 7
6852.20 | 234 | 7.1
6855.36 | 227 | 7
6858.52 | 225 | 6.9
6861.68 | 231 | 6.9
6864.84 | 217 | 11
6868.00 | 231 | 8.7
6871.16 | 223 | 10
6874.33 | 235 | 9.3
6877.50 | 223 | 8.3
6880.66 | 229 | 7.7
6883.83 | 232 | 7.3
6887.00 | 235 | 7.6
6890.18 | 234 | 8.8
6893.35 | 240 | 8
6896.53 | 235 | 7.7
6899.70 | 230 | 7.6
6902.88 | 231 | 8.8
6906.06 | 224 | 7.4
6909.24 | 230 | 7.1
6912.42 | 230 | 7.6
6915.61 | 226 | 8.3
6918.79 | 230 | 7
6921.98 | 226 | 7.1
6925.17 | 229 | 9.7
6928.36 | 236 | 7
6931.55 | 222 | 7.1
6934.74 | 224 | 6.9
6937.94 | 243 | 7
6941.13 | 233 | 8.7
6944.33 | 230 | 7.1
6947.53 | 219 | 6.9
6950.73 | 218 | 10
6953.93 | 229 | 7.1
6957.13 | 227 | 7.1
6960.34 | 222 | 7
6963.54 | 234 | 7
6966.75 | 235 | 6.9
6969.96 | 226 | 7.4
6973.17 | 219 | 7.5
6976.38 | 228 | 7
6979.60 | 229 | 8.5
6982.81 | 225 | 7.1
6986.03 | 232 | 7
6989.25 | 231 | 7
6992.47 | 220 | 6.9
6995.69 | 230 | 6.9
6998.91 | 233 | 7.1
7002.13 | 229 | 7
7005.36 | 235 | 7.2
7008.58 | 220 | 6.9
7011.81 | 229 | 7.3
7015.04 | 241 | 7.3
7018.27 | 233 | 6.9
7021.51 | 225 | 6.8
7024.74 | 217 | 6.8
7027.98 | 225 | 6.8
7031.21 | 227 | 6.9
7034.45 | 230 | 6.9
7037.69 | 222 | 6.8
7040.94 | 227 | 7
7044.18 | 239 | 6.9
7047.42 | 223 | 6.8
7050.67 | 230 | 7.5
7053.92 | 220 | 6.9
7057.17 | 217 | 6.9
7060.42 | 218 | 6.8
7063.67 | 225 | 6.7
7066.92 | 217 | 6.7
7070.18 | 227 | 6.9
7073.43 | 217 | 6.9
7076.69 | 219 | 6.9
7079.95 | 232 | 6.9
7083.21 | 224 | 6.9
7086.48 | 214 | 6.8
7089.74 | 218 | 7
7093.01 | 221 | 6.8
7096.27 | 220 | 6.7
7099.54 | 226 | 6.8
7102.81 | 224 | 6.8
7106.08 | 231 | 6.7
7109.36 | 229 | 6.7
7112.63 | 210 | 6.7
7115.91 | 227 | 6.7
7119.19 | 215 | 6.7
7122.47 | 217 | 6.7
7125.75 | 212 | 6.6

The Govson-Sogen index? -4.9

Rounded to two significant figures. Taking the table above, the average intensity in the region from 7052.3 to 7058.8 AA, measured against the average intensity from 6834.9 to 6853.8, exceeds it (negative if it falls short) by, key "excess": -11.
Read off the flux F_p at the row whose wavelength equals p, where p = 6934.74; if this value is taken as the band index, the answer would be 224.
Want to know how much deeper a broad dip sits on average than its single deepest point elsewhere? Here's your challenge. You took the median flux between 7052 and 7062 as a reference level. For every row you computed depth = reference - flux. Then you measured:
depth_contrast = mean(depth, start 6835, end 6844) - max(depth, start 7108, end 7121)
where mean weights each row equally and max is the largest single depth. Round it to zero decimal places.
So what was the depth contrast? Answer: -24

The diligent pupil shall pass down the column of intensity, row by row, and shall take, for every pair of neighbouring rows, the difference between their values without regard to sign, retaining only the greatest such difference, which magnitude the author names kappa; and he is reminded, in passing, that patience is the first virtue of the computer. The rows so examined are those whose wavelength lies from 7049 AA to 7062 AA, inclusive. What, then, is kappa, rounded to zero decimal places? 10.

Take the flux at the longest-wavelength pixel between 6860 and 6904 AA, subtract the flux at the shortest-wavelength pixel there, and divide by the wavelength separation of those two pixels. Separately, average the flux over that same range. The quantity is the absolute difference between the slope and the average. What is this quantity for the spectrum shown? 230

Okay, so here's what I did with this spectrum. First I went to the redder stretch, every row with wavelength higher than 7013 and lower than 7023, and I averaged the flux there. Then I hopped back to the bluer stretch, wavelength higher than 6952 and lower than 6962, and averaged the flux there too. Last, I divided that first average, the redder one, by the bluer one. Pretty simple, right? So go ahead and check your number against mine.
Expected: 1.03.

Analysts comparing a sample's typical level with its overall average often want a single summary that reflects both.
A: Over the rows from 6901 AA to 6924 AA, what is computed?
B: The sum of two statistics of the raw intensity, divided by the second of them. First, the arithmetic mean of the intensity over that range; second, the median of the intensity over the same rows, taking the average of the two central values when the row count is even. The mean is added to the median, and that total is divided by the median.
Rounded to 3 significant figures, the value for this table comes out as 1.99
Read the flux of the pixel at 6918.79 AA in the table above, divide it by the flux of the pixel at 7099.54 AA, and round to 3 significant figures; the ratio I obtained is 1.02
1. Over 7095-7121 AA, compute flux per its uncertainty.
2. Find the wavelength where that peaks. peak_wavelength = 7106.08 AA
